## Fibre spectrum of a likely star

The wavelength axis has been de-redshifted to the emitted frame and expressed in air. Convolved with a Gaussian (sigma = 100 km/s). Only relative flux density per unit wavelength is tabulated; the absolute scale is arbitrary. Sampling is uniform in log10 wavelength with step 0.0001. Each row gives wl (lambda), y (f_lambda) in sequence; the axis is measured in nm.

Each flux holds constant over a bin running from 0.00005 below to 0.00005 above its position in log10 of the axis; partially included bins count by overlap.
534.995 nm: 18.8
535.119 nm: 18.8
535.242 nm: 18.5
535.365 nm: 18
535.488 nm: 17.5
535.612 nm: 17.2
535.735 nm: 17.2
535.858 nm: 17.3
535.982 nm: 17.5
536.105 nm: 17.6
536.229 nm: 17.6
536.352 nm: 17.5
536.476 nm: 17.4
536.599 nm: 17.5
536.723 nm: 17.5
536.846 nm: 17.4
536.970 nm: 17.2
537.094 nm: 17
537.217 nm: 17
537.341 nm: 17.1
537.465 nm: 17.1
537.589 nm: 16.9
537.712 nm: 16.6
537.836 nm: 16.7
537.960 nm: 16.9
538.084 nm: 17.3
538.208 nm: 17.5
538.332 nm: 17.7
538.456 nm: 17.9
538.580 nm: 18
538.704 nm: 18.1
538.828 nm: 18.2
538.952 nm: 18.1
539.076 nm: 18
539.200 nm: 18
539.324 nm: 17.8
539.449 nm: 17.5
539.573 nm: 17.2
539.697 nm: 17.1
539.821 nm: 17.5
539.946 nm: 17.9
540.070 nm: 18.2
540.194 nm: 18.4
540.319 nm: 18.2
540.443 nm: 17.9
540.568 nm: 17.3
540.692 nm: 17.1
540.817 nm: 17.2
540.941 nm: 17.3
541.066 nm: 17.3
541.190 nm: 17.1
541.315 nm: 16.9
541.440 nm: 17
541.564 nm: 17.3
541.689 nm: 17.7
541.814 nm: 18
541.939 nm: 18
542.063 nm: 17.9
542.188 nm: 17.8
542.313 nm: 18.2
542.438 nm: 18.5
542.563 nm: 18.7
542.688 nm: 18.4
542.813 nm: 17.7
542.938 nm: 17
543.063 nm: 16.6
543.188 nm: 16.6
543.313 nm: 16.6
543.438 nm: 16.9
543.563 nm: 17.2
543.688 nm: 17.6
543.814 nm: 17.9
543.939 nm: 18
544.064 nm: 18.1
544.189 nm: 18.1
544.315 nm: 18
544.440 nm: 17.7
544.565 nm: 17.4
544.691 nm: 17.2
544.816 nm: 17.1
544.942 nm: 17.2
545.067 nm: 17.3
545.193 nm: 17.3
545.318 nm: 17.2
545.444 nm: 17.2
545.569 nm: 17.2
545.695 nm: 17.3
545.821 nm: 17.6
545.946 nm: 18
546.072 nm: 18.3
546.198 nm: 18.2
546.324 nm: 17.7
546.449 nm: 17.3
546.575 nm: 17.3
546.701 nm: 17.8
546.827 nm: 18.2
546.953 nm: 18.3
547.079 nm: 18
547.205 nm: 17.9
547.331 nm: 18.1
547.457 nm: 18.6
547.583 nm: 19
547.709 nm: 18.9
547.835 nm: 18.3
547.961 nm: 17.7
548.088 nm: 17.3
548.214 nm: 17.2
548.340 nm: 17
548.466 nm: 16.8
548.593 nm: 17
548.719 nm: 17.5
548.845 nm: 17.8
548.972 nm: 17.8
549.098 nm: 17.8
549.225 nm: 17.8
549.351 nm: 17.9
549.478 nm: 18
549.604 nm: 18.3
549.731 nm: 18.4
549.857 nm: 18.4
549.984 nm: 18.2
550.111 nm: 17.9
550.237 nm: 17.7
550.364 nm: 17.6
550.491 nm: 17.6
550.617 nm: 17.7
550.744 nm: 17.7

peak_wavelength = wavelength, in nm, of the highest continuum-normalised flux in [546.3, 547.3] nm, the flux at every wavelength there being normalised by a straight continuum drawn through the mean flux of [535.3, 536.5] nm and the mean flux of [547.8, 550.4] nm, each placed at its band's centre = 546.953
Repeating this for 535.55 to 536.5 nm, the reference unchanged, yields 536.105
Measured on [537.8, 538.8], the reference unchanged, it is 538.704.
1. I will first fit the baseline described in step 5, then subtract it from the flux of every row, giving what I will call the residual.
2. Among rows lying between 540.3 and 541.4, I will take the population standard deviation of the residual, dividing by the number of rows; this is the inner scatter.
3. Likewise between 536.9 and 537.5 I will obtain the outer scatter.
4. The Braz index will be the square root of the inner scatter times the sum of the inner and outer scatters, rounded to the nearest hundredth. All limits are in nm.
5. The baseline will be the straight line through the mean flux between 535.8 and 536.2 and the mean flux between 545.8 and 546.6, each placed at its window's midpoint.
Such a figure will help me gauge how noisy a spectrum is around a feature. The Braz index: 0.44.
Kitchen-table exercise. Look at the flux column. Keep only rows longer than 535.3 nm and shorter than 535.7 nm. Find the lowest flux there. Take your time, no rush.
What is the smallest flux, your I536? 17.2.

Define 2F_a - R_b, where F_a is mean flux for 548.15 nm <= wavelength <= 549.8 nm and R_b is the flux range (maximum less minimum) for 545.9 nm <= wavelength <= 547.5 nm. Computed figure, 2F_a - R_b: 34.0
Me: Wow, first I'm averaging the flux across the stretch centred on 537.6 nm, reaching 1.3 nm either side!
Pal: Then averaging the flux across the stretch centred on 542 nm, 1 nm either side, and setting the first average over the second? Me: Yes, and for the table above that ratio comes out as 0.98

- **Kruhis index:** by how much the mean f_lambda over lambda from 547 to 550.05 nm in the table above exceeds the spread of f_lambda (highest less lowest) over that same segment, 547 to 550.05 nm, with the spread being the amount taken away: 15.7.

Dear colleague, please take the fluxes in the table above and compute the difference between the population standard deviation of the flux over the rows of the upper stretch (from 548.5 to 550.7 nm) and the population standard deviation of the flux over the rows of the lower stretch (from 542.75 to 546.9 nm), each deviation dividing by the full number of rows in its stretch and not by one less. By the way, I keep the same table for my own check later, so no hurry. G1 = -0.13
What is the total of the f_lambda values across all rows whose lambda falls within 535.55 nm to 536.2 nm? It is 86.8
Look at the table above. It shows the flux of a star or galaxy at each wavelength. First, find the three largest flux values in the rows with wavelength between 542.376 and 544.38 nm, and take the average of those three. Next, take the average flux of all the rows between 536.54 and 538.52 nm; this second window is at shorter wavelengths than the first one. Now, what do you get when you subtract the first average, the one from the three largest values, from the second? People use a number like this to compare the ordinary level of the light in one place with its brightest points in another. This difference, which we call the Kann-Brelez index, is -1.3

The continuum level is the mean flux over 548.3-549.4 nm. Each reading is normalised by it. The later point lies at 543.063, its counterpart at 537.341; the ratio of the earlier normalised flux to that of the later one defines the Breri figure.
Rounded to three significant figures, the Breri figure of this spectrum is 1.03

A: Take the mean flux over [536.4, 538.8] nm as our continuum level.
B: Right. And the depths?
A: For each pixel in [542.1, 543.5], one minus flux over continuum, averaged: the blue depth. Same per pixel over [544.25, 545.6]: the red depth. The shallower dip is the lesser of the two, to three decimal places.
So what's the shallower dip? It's -0.014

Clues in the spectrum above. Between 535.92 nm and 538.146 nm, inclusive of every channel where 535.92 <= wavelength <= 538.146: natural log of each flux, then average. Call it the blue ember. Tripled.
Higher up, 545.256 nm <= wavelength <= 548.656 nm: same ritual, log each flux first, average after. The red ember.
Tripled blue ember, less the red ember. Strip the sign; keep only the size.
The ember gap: 5.66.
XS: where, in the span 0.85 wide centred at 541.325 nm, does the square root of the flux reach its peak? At 541.689 nm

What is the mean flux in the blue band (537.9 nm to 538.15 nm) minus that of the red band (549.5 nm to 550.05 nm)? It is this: -1.2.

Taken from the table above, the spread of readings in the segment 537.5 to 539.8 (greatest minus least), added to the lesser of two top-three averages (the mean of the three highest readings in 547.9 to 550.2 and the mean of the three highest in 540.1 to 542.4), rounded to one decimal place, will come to 19.9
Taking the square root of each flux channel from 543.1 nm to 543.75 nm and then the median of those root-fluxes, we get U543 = 4.11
